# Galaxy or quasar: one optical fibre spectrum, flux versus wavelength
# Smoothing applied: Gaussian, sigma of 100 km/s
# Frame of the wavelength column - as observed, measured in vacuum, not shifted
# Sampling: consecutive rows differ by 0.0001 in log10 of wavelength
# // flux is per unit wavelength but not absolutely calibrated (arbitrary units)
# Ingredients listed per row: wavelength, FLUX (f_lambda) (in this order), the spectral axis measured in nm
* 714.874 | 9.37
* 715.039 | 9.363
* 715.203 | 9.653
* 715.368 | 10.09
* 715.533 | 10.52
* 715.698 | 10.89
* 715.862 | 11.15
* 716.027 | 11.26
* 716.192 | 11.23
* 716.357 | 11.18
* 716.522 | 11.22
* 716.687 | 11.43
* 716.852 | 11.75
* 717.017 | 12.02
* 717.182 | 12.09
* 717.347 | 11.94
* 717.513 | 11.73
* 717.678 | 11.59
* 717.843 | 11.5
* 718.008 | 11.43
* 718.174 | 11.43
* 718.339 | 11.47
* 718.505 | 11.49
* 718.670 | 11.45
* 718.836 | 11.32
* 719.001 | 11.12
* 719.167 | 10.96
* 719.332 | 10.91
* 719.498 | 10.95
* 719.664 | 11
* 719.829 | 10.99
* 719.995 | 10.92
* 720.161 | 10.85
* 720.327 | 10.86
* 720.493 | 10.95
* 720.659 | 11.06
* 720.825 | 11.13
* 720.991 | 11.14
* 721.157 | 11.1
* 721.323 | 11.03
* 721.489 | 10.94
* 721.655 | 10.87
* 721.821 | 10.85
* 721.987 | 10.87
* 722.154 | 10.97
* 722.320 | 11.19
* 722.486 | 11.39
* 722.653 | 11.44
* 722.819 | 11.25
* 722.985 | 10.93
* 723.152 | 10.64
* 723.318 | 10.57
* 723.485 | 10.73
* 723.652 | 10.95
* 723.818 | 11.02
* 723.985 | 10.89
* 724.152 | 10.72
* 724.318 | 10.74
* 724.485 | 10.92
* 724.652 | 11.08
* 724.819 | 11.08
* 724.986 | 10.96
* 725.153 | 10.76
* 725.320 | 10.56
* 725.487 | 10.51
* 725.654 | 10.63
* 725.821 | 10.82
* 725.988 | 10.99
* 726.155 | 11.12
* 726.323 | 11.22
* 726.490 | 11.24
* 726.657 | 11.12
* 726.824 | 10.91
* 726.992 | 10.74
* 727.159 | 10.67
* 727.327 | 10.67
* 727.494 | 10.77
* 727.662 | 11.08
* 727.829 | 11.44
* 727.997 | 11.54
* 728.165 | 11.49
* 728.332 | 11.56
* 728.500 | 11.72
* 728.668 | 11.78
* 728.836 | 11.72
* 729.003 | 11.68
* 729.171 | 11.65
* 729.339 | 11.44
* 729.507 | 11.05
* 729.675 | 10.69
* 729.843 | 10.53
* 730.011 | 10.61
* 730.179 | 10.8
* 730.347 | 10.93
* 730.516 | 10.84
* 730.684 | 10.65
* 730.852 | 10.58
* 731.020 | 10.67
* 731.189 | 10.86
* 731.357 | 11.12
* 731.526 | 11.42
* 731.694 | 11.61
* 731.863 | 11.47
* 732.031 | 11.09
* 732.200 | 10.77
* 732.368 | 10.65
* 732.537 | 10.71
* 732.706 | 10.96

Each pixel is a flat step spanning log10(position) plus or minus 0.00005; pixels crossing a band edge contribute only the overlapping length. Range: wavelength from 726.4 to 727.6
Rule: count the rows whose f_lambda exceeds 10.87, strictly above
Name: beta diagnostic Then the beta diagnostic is 3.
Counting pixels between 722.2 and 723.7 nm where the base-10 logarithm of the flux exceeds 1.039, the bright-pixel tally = 5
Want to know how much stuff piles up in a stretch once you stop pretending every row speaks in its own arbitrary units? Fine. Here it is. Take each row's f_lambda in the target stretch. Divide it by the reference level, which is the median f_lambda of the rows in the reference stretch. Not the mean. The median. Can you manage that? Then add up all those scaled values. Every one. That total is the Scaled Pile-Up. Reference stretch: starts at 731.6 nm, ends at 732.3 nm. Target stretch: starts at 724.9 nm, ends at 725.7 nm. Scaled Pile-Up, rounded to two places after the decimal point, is 4.74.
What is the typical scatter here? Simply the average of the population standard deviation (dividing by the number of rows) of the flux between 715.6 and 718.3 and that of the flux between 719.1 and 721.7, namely 0.21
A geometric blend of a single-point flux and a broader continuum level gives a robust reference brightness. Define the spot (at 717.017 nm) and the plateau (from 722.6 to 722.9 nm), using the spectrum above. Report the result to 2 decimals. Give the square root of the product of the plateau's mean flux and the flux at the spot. 11.68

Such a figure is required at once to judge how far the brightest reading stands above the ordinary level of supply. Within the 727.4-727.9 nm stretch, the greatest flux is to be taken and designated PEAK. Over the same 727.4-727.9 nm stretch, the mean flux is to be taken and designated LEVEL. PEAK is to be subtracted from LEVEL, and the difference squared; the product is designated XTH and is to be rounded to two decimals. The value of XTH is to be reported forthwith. 0.12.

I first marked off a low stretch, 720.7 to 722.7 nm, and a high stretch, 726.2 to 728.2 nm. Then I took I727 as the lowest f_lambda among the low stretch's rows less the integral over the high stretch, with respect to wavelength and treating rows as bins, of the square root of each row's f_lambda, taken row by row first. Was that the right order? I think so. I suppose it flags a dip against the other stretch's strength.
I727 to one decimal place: 4.2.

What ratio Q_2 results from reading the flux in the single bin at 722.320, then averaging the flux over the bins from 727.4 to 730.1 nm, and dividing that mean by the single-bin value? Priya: 1.01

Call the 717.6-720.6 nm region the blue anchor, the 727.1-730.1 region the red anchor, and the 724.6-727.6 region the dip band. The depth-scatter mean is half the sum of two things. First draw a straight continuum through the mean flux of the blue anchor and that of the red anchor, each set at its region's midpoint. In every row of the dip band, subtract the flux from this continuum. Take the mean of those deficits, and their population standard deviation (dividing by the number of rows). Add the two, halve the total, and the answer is 0.28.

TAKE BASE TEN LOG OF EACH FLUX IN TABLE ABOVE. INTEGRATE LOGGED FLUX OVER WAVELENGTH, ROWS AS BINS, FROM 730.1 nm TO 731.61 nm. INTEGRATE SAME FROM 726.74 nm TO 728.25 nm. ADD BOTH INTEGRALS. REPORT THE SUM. 3.14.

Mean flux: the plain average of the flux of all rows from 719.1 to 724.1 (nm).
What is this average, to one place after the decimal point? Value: 11.0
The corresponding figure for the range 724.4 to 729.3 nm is 11.1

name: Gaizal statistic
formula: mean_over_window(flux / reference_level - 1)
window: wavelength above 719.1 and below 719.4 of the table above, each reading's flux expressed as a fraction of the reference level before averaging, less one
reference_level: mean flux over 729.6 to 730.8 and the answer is 0.020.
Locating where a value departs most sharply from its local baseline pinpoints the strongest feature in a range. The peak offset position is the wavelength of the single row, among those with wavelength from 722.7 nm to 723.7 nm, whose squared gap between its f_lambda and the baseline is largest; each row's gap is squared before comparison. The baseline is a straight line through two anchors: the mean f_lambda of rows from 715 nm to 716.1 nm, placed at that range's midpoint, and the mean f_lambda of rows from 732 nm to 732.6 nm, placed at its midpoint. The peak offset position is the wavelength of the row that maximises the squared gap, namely 722.819 nm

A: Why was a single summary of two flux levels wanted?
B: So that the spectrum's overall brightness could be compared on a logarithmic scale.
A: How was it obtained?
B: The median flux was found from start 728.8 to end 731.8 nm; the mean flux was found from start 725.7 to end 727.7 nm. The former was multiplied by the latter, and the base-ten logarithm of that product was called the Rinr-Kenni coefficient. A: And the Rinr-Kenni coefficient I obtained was 2.08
